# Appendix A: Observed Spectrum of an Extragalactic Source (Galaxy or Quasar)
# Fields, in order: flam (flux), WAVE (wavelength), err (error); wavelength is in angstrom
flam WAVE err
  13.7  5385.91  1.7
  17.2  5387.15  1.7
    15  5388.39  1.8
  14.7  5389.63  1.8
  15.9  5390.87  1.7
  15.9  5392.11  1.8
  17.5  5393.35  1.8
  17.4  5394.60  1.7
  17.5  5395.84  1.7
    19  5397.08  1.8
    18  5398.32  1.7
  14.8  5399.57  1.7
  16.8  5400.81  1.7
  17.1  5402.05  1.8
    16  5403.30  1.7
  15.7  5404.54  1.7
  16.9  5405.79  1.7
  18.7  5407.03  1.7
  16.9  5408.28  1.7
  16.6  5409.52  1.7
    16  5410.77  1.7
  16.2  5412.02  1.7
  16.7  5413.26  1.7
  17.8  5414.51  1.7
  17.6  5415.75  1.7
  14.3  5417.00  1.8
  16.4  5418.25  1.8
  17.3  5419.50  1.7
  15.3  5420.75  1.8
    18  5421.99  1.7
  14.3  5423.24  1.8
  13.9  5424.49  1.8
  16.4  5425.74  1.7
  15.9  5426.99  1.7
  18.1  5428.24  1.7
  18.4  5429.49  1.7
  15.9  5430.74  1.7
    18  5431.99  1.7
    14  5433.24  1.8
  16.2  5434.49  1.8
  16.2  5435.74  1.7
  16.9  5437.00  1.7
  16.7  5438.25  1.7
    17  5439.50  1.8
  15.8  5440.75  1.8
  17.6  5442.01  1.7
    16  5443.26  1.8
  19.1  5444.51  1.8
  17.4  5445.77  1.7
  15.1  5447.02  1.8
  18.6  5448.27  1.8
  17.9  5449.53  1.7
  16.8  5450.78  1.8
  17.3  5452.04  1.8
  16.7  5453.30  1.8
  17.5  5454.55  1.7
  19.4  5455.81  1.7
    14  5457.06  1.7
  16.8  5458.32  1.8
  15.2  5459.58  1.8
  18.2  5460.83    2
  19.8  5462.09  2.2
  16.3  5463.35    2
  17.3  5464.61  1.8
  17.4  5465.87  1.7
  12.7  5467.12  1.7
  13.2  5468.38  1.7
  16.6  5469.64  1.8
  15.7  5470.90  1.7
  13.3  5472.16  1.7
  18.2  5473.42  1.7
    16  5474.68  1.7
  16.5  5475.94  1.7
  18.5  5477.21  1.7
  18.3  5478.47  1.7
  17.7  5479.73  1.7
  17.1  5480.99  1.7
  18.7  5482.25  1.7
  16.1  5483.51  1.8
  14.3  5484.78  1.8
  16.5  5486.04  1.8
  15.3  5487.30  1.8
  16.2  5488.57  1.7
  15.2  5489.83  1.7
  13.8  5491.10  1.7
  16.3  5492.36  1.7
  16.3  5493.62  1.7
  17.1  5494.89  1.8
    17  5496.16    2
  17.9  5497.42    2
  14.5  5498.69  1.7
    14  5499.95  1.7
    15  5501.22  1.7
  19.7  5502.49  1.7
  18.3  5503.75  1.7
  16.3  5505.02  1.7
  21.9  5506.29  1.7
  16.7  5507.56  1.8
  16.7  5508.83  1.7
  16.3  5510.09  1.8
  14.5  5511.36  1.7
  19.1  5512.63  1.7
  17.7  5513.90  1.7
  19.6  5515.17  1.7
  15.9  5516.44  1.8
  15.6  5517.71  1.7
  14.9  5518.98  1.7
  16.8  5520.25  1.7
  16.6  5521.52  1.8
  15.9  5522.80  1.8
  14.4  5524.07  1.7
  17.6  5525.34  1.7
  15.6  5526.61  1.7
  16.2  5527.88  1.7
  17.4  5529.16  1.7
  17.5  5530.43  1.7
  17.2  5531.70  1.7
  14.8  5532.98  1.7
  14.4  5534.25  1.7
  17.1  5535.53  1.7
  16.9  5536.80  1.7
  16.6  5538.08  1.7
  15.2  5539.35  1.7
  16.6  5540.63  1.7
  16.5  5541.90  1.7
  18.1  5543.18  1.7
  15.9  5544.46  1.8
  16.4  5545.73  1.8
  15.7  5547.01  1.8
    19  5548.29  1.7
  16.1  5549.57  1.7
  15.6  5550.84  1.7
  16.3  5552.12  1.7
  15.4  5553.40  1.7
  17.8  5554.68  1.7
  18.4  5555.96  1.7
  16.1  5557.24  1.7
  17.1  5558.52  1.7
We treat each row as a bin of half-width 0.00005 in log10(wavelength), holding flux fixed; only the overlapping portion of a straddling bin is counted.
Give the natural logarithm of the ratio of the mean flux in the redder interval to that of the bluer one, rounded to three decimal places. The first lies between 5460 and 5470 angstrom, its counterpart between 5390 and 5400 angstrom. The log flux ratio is -0.034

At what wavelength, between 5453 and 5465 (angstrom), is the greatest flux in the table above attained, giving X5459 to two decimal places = 5462.09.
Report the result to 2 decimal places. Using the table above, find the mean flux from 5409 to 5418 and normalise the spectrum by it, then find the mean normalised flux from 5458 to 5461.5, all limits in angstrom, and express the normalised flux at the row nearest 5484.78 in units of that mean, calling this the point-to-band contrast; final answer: 0.85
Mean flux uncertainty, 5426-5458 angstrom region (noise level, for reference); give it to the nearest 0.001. 1.744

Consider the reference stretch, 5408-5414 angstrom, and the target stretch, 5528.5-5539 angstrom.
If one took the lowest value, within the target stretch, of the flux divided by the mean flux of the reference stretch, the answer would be 0.87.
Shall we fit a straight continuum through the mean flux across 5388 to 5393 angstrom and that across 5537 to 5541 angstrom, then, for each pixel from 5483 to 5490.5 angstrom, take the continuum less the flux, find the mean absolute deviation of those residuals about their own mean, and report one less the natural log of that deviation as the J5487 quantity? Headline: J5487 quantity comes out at 1.4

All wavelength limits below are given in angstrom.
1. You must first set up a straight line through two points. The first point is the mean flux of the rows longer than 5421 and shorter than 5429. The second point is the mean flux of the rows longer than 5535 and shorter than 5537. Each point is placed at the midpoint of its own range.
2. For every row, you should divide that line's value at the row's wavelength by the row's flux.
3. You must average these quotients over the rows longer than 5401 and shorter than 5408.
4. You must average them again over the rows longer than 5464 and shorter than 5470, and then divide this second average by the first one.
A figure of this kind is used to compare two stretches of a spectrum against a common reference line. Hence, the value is 1.15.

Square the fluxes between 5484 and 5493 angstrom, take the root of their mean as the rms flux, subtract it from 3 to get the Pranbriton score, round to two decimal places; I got -12.40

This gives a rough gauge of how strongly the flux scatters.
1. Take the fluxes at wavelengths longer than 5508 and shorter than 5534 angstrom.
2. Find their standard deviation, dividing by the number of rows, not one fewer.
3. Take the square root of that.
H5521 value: 1.17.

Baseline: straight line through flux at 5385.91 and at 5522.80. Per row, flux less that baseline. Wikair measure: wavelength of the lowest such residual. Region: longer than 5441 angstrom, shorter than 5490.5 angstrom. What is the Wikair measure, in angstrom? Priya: 5467.12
